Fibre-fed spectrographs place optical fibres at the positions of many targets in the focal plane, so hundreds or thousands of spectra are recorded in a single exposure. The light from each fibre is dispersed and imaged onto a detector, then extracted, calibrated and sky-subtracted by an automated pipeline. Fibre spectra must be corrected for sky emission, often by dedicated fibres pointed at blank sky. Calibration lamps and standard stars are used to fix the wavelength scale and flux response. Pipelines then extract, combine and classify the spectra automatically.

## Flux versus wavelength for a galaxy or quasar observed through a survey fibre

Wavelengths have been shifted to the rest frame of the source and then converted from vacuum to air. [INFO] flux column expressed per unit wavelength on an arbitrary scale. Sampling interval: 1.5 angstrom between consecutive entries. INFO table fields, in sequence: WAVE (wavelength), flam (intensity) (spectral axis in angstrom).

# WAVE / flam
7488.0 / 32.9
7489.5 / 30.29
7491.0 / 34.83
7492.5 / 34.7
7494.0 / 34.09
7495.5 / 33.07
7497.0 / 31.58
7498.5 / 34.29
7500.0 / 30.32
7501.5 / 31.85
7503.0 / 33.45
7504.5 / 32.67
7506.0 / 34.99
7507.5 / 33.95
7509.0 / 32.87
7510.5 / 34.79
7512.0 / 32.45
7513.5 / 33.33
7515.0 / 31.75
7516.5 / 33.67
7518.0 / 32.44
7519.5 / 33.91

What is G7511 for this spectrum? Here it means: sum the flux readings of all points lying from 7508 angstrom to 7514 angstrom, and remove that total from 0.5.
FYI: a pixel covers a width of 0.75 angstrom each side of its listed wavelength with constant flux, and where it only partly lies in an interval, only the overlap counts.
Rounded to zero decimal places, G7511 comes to -133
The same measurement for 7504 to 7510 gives -134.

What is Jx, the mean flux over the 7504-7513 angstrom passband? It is 33.6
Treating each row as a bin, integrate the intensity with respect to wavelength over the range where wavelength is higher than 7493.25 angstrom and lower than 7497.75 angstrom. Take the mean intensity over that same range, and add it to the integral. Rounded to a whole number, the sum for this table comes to 181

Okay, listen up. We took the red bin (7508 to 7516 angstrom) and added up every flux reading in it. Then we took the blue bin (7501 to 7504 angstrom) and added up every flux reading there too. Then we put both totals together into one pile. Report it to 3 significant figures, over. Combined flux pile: 230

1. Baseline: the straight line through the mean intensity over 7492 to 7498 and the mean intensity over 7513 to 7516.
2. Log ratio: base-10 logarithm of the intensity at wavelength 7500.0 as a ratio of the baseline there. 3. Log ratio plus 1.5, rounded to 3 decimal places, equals 1.461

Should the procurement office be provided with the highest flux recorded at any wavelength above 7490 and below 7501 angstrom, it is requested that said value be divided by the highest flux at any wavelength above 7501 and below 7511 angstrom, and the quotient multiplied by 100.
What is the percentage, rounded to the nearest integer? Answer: 100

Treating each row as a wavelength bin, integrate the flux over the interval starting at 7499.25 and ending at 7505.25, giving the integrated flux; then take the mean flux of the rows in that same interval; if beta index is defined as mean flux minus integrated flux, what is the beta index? -160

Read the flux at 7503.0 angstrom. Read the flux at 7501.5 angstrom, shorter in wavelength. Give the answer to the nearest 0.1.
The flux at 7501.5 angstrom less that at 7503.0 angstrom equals -1.6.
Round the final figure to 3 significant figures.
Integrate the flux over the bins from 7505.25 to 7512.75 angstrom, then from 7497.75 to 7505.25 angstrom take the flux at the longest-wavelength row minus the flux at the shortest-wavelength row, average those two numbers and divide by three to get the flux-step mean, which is 42.0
